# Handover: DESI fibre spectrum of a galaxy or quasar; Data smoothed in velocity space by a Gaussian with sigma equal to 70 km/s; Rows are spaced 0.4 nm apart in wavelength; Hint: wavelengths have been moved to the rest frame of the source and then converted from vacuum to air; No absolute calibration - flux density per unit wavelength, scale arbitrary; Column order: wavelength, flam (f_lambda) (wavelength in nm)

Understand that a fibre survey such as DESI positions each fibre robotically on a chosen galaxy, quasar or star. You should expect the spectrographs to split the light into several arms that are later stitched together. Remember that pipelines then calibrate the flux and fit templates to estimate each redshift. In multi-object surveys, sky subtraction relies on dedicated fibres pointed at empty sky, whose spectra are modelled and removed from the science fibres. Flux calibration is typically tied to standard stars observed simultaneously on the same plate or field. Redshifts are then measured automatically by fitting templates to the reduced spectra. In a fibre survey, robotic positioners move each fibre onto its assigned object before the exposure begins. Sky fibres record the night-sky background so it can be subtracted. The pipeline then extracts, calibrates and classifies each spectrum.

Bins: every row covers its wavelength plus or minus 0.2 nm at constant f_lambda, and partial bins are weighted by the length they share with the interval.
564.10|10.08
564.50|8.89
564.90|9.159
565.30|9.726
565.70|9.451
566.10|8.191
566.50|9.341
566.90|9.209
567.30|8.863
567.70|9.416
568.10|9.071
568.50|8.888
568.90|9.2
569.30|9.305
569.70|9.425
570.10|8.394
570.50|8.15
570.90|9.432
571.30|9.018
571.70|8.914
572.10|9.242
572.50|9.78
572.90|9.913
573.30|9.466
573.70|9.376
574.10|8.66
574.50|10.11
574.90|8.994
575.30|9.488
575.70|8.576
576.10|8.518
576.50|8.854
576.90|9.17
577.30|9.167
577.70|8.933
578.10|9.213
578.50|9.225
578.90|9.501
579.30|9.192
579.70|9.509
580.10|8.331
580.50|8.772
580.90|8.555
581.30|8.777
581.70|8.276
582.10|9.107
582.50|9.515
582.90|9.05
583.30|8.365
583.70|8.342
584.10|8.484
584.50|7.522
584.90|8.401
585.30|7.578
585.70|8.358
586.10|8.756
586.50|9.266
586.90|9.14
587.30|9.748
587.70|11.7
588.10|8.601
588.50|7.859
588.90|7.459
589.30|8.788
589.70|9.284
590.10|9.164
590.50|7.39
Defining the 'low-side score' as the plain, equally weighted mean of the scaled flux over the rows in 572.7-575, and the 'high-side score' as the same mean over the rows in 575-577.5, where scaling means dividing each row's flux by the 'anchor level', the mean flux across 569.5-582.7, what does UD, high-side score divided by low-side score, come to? 0.95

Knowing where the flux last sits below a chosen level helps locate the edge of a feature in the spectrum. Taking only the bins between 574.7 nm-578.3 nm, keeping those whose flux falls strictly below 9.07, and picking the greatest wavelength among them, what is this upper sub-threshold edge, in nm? 577.70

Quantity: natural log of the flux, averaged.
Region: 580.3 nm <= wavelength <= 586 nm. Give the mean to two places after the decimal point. 2.14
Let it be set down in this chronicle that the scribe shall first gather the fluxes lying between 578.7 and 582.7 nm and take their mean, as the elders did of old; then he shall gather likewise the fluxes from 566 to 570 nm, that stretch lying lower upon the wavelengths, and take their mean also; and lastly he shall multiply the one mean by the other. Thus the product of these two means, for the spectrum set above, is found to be 81.4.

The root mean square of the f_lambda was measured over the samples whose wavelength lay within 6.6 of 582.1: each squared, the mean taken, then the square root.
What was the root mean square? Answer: 8.89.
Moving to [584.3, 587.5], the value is 8.63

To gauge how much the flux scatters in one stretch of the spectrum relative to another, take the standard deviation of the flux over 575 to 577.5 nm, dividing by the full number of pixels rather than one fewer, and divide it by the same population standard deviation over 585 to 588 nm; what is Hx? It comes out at 0.29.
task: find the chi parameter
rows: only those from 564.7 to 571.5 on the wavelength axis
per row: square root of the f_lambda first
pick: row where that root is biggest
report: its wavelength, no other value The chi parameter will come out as 565.30 nm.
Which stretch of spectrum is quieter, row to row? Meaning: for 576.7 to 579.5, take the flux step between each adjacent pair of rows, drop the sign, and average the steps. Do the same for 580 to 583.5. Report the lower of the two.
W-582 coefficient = 0.19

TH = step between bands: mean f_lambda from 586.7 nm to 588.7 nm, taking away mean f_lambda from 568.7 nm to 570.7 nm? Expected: 0.51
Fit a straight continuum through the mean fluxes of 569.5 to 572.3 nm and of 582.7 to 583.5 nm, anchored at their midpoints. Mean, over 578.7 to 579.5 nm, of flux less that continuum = 0.56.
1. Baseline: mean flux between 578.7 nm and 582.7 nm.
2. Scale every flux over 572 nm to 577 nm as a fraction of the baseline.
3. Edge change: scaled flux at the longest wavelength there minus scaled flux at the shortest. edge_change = -0.01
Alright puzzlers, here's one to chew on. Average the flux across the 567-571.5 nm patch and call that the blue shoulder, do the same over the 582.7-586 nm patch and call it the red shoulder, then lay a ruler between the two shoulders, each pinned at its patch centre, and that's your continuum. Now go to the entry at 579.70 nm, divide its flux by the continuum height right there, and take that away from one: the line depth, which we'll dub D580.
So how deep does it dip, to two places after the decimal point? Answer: -0.12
